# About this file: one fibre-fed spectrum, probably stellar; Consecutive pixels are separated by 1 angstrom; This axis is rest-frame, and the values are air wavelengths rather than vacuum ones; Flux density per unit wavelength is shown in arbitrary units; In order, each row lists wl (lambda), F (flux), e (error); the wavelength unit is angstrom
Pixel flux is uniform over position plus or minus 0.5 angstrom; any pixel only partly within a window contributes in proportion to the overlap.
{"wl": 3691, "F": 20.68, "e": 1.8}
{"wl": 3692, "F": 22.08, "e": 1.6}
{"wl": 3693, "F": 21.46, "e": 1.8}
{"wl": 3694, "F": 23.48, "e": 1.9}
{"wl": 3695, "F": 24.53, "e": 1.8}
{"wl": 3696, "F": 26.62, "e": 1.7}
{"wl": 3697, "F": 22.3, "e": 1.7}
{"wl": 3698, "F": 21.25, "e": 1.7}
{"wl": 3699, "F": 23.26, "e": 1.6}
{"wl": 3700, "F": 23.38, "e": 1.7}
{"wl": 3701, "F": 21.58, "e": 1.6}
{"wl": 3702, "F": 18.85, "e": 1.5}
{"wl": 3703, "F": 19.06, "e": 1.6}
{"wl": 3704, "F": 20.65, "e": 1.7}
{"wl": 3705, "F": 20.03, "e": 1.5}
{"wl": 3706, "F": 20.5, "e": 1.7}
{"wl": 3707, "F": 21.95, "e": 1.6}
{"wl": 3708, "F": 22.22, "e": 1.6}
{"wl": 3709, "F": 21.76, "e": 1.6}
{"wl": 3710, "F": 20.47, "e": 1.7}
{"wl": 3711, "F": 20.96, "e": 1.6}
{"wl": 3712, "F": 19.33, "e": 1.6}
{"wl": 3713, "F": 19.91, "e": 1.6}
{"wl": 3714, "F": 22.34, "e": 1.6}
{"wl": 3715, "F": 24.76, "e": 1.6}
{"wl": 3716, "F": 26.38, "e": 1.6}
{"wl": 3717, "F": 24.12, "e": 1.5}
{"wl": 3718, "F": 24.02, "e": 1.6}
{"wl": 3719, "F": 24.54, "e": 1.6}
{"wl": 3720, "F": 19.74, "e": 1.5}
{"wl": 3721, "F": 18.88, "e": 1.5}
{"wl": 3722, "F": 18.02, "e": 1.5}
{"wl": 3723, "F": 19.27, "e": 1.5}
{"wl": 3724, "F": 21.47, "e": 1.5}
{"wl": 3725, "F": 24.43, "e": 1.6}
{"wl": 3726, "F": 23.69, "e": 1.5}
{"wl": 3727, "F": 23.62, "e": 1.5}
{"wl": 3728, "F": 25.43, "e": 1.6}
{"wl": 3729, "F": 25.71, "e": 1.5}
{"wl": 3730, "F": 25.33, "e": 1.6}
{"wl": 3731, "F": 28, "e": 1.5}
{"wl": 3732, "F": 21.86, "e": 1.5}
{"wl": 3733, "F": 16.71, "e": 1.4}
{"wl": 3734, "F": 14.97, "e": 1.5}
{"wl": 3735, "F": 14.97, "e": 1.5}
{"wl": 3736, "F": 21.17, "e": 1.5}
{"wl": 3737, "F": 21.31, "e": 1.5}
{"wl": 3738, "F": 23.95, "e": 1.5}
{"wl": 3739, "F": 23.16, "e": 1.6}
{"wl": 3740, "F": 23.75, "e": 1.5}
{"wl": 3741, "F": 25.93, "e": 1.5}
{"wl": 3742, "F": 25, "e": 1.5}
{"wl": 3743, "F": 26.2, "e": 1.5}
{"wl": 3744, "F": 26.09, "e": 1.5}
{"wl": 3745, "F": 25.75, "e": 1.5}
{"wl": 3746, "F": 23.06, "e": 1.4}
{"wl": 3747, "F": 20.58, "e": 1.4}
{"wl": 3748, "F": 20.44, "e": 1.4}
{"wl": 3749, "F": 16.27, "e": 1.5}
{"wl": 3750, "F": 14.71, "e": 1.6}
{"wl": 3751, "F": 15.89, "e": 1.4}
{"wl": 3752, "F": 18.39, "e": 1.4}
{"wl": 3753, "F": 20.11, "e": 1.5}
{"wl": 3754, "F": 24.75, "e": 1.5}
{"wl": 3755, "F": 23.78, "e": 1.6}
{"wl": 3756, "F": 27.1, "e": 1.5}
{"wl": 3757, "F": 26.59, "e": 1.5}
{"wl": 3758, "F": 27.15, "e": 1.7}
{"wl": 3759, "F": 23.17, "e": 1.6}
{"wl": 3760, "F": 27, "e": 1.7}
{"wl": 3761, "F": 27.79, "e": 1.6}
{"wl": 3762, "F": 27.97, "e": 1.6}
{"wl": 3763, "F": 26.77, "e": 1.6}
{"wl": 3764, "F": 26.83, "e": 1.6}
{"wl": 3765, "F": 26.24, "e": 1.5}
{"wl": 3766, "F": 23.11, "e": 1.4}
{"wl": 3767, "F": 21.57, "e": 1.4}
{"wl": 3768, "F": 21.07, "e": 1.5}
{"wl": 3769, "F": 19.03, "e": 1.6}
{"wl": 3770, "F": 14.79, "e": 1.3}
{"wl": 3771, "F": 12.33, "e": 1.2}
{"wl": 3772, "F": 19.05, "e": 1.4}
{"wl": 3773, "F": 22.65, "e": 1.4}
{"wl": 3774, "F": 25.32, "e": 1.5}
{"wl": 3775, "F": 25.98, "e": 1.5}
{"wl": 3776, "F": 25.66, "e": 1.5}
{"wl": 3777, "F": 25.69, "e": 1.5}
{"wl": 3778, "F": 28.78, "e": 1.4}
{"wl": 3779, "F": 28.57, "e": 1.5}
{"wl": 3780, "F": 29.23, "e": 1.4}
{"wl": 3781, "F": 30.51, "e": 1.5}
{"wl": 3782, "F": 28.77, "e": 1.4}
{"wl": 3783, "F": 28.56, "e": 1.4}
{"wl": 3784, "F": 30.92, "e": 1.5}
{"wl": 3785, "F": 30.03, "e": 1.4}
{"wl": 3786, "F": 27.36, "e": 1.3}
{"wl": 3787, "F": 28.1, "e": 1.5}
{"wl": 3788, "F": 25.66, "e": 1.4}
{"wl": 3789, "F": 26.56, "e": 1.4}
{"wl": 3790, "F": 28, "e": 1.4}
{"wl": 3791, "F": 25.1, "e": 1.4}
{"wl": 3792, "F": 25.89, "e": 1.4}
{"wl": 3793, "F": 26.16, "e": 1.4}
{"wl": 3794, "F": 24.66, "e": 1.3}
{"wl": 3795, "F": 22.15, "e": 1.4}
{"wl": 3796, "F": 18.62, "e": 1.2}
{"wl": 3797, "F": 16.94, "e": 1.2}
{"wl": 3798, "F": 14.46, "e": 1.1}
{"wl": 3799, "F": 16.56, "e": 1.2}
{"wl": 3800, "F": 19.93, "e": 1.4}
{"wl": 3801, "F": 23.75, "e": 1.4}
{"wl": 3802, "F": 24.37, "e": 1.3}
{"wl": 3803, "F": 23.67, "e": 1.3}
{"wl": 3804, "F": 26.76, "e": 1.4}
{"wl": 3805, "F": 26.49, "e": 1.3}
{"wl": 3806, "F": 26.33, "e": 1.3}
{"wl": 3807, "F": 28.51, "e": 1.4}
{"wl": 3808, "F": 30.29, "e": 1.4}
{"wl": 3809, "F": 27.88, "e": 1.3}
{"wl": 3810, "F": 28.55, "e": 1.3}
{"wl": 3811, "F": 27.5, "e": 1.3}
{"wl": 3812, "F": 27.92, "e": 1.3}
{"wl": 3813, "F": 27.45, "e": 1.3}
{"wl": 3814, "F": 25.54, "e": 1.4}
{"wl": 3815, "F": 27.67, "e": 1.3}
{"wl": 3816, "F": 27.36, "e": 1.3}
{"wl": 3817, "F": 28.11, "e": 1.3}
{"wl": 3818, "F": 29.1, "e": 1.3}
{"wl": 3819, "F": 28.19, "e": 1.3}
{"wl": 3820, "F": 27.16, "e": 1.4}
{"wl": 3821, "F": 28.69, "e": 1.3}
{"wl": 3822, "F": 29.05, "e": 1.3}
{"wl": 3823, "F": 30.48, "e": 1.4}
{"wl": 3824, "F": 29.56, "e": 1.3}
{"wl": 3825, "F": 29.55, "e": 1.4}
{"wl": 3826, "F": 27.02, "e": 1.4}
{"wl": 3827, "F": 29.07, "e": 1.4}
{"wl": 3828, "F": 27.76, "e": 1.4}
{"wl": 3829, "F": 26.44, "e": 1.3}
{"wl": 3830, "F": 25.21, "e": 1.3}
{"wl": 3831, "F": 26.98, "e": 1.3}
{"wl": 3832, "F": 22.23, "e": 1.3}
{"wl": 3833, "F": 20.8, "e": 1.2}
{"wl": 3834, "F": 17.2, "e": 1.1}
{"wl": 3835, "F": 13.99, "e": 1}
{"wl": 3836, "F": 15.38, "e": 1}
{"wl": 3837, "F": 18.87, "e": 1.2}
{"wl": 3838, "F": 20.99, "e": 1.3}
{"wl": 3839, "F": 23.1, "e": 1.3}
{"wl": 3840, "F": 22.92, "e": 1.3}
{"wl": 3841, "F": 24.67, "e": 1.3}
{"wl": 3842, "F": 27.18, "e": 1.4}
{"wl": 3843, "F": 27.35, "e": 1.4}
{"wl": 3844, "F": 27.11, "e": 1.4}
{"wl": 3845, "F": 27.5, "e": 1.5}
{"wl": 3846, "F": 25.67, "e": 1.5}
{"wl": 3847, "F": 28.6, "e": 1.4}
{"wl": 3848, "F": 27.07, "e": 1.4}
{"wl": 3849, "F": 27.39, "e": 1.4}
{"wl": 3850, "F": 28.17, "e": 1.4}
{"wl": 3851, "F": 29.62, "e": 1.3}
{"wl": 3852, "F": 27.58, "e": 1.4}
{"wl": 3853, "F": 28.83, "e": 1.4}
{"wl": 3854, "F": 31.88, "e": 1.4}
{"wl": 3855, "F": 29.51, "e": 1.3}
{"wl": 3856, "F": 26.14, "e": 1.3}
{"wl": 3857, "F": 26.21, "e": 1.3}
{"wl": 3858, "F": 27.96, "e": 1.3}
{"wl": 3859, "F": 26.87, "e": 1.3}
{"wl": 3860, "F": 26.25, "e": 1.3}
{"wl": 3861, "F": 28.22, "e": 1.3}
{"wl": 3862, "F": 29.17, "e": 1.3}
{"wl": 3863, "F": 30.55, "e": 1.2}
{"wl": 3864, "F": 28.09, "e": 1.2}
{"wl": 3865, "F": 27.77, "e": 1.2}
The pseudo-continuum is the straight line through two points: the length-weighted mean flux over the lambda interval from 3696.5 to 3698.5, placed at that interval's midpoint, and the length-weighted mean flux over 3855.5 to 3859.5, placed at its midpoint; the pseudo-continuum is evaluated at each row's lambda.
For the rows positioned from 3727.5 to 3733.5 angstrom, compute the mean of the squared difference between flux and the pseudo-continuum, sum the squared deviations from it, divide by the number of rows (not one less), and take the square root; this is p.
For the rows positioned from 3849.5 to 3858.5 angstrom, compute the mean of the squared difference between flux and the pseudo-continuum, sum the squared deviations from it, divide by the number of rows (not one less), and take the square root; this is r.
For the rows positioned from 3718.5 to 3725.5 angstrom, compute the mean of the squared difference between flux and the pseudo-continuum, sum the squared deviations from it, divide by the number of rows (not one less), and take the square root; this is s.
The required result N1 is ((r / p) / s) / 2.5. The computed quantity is 0.039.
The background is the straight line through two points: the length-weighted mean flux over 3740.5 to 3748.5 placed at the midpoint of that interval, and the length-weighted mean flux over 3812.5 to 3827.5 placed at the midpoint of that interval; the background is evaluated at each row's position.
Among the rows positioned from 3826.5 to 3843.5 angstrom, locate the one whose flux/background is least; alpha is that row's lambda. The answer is 3835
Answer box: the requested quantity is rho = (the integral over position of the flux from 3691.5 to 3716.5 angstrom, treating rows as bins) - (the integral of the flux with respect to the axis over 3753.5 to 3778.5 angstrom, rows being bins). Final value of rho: -51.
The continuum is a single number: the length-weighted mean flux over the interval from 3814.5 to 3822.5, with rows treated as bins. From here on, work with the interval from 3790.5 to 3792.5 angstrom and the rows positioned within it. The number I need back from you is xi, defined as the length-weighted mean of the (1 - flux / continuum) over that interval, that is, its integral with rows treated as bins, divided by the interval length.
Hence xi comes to 0.09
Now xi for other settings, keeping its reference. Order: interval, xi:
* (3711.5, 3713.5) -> 0.30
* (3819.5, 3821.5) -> 0.01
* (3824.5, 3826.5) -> 0.00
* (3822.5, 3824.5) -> -0.07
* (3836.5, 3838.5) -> 0.29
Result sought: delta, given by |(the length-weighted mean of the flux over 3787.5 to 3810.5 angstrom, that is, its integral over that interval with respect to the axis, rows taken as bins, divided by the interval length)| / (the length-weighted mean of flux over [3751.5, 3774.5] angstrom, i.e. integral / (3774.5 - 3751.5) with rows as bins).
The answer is 1.05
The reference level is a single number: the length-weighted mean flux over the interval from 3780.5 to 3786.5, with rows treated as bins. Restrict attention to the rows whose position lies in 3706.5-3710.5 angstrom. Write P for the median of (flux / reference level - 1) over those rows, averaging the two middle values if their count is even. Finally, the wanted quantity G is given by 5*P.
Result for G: -1.3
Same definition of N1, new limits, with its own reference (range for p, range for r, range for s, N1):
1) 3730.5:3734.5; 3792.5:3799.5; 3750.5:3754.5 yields 0.033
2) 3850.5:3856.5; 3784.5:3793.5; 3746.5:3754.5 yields 0.016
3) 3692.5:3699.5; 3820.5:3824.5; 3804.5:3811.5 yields 0.033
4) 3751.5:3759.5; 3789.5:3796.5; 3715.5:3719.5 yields 0.114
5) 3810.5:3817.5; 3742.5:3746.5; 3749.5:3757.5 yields 0.026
